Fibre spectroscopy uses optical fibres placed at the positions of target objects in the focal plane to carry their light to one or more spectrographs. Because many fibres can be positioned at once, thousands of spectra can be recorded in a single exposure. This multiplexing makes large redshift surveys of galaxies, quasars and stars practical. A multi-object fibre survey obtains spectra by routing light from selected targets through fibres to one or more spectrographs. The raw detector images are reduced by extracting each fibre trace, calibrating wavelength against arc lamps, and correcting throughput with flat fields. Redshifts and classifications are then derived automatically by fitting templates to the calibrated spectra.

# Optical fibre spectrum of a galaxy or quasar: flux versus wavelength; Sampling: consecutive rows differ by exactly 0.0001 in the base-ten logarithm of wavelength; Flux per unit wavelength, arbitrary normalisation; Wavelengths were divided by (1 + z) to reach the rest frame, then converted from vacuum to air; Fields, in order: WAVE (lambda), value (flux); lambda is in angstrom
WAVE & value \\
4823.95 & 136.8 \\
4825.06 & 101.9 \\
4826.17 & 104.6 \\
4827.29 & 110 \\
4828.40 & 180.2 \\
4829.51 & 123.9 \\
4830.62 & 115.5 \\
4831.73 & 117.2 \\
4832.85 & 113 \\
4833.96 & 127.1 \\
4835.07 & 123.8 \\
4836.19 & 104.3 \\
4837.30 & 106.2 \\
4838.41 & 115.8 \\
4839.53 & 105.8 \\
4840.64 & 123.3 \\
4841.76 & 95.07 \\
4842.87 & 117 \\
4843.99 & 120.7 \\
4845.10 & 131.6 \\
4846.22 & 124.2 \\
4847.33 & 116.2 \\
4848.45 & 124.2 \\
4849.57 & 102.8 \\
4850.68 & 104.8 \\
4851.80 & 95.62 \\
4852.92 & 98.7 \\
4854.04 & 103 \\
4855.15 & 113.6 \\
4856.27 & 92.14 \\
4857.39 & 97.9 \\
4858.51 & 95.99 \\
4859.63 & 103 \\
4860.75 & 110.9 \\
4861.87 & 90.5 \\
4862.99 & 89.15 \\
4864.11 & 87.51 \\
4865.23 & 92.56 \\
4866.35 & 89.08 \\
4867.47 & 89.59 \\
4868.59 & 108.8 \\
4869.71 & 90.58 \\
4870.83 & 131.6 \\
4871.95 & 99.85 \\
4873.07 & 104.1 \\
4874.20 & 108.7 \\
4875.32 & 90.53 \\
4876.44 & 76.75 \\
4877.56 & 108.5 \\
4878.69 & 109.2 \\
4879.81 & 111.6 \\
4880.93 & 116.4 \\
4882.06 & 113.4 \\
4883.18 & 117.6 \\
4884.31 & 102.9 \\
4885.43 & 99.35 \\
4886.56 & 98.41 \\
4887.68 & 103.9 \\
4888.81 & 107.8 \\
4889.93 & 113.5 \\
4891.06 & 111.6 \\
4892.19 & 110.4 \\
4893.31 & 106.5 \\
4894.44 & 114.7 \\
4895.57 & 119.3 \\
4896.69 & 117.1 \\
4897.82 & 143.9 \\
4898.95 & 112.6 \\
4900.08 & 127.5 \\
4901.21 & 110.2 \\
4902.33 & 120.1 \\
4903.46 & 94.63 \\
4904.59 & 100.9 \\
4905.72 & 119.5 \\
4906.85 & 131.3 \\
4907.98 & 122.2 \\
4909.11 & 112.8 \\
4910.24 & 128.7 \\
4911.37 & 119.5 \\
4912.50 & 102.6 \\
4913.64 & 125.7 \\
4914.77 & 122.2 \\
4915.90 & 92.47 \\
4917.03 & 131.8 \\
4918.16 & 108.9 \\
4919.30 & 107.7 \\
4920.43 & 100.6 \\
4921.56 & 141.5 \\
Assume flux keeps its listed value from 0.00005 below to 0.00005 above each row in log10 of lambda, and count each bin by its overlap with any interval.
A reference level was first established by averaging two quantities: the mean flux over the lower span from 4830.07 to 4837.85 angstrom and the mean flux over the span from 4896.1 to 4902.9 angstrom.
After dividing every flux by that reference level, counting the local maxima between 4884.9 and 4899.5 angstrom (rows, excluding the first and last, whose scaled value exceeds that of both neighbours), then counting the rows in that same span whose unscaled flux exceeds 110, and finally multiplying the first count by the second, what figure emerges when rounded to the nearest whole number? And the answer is 24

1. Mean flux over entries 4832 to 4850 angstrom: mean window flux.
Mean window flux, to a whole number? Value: 116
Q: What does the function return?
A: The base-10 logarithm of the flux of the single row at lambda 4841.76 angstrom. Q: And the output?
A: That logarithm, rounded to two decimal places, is 1.98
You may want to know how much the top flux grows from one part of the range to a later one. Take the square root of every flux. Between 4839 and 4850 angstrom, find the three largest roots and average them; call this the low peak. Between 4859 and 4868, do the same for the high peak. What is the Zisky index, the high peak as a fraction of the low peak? 0.90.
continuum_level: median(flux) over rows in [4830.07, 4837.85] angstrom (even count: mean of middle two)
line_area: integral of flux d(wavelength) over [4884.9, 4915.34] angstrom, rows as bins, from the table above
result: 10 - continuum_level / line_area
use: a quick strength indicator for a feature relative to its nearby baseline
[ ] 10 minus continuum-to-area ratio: 9.97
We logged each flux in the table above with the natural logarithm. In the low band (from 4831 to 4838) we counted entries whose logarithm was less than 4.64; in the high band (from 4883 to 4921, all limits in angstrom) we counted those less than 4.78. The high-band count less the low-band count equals 22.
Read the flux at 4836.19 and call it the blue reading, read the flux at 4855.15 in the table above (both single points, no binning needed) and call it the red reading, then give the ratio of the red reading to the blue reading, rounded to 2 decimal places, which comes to 1.09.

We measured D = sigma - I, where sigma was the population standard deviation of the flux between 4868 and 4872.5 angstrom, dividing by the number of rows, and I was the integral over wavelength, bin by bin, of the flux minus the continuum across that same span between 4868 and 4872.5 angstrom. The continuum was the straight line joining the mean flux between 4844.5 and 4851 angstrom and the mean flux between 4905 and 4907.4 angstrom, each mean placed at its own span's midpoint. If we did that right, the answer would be 72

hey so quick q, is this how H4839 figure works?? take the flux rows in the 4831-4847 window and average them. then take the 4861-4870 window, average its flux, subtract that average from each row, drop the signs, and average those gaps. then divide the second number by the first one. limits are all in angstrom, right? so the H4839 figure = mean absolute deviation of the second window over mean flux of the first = 0.036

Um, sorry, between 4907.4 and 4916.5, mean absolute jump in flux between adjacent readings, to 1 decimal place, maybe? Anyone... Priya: 15.4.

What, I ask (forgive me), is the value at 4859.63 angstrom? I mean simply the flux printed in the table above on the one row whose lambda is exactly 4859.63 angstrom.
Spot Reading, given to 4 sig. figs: 103.0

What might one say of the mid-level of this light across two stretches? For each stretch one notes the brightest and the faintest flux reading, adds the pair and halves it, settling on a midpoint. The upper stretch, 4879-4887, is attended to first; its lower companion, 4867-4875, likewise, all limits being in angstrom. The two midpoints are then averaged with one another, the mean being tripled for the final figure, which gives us 328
